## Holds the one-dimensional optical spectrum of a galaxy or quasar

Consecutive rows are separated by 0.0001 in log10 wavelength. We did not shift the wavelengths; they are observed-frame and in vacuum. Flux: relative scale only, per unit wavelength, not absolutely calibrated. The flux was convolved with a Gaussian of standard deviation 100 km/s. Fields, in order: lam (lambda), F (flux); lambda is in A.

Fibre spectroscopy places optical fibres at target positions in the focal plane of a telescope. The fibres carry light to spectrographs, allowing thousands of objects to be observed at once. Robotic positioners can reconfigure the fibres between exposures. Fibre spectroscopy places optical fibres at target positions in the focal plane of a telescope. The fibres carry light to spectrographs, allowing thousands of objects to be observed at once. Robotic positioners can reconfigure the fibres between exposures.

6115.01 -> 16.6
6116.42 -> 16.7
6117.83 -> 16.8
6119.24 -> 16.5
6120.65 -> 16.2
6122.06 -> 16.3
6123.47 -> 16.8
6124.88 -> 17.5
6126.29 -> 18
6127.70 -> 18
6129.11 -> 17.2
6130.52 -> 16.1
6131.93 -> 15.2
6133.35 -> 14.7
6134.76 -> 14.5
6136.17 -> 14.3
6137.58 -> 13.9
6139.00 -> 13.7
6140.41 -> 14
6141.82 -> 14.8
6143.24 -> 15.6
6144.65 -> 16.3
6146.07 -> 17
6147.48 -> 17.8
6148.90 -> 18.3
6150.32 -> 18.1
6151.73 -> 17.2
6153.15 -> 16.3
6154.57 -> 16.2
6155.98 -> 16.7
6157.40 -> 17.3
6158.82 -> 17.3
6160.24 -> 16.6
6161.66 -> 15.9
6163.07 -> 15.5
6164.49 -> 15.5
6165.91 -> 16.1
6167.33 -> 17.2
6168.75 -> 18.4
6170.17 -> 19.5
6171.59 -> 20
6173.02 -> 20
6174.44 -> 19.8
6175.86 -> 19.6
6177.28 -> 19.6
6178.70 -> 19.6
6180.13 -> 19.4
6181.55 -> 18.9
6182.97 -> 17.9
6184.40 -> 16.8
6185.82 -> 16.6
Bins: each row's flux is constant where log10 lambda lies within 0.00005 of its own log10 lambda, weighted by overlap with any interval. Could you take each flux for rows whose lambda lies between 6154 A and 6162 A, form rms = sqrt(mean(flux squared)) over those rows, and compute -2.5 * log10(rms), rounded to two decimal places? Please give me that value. -3.06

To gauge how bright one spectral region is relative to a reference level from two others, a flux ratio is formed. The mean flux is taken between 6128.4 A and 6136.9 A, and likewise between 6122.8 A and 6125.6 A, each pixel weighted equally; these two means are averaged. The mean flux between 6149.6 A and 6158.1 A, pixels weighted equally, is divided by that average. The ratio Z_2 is 1.04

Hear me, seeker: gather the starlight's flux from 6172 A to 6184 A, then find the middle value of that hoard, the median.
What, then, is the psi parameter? 19.60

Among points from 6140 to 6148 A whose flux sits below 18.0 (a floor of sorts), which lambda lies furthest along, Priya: 6147.48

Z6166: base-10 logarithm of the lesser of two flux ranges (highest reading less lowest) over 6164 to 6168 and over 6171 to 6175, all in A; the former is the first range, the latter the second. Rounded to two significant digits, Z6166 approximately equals -0.70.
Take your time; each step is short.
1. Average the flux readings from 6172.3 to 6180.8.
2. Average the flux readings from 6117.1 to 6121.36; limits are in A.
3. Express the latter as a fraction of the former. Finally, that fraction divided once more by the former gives 0.0427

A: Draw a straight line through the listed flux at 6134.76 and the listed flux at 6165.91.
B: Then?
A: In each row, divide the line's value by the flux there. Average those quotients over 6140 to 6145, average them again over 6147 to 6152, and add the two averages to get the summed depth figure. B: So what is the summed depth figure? 1.84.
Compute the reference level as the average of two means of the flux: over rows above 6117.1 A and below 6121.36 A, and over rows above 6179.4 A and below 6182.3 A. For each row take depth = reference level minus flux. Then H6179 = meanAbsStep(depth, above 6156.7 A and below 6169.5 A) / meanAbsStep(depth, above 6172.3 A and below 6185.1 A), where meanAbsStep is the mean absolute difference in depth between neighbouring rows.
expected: 1.5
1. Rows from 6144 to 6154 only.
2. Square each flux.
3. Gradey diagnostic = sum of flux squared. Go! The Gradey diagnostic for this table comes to 2096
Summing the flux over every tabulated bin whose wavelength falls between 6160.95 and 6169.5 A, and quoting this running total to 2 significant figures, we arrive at 99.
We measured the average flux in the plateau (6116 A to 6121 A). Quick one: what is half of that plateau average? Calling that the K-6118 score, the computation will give 8.3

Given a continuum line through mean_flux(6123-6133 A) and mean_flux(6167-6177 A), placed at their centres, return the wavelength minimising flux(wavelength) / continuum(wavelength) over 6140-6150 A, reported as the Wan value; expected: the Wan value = 6140.41 A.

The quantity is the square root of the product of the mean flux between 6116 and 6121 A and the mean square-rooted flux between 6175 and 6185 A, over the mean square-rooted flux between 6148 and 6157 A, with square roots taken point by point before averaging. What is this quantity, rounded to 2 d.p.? 2.05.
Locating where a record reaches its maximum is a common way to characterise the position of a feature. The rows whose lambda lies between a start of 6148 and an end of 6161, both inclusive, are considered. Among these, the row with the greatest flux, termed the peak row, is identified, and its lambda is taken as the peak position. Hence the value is 6148.90 A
